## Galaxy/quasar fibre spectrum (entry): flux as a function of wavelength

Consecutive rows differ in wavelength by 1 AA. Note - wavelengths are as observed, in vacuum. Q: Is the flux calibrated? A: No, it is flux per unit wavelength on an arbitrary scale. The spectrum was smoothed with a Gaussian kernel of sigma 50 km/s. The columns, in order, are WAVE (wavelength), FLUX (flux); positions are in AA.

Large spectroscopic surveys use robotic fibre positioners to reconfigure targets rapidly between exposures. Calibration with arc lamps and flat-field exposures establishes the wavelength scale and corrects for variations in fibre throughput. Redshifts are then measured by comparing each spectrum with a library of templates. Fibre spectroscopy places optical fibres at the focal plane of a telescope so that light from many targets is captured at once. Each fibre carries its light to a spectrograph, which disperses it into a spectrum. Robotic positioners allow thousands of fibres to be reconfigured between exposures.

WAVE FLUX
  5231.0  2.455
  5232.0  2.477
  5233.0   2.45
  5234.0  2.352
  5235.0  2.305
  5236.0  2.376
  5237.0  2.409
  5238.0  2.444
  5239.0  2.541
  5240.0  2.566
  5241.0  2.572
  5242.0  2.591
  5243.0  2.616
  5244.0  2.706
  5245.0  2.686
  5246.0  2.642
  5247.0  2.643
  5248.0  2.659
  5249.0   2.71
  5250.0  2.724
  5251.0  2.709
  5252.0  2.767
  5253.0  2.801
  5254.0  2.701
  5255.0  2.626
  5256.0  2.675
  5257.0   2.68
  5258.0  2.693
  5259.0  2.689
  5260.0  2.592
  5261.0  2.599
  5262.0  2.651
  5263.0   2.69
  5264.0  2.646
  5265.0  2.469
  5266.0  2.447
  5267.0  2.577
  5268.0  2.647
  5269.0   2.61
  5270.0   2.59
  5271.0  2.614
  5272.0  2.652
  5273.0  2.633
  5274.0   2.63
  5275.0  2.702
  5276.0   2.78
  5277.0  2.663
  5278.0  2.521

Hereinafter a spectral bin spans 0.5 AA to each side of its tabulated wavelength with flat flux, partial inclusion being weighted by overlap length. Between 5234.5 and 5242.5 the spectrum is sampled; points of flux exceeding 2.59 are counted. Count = 1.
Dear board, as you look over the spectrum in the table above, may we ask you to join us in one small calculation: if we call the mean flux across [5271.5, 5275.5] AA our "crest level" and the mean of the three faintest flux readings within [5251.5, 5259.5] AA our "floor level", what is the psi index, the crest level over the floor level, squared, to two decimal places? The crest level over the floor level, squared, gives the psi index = 1.00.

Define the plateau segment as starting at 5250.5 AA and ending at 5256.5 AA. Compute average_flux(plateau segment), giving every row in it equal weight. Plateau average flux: 2.71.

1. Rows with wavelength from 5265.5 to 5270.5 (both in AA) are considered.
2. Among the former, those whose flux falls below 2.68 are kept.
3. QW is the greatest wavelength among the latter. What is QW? 5270.0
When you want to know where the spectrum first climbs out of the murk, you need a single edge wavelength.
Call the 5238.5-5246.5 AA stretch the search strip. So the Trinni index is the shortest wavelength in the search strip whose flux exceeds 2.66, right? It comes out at 5244.0 AA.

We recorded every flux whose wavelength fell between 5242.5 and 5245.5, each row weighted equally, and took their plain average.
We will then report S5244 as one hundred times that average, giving 267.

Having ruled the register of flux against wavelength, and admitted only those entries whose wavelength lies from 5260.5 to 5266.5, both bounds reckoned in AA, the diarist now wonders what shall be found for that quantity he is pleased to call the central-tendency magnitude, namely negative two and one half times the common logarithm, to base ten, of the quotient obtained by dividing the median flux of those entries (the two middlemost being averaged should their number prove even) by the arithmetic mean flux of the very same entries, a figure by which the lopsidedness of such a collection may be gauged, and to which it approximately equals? -0.016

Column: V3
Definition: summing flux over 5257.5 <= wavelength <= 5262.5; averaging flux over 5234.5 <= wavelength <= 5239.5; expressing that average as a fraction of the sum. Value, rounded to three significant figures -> 0.183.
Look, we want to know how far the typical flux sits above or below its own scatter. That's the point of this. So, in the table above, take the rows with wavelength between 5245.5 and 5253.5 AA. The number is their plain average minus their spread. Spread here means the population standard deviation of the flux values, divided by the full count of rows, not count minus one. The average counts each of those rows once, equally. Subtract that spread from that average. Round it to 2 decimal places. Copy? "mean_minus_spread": 2.65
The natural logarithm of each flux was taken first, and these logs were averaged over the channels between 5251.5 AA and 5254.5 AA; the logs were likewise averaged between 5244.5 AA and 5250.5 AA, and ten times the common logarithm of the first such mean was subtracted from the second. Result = 0.93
